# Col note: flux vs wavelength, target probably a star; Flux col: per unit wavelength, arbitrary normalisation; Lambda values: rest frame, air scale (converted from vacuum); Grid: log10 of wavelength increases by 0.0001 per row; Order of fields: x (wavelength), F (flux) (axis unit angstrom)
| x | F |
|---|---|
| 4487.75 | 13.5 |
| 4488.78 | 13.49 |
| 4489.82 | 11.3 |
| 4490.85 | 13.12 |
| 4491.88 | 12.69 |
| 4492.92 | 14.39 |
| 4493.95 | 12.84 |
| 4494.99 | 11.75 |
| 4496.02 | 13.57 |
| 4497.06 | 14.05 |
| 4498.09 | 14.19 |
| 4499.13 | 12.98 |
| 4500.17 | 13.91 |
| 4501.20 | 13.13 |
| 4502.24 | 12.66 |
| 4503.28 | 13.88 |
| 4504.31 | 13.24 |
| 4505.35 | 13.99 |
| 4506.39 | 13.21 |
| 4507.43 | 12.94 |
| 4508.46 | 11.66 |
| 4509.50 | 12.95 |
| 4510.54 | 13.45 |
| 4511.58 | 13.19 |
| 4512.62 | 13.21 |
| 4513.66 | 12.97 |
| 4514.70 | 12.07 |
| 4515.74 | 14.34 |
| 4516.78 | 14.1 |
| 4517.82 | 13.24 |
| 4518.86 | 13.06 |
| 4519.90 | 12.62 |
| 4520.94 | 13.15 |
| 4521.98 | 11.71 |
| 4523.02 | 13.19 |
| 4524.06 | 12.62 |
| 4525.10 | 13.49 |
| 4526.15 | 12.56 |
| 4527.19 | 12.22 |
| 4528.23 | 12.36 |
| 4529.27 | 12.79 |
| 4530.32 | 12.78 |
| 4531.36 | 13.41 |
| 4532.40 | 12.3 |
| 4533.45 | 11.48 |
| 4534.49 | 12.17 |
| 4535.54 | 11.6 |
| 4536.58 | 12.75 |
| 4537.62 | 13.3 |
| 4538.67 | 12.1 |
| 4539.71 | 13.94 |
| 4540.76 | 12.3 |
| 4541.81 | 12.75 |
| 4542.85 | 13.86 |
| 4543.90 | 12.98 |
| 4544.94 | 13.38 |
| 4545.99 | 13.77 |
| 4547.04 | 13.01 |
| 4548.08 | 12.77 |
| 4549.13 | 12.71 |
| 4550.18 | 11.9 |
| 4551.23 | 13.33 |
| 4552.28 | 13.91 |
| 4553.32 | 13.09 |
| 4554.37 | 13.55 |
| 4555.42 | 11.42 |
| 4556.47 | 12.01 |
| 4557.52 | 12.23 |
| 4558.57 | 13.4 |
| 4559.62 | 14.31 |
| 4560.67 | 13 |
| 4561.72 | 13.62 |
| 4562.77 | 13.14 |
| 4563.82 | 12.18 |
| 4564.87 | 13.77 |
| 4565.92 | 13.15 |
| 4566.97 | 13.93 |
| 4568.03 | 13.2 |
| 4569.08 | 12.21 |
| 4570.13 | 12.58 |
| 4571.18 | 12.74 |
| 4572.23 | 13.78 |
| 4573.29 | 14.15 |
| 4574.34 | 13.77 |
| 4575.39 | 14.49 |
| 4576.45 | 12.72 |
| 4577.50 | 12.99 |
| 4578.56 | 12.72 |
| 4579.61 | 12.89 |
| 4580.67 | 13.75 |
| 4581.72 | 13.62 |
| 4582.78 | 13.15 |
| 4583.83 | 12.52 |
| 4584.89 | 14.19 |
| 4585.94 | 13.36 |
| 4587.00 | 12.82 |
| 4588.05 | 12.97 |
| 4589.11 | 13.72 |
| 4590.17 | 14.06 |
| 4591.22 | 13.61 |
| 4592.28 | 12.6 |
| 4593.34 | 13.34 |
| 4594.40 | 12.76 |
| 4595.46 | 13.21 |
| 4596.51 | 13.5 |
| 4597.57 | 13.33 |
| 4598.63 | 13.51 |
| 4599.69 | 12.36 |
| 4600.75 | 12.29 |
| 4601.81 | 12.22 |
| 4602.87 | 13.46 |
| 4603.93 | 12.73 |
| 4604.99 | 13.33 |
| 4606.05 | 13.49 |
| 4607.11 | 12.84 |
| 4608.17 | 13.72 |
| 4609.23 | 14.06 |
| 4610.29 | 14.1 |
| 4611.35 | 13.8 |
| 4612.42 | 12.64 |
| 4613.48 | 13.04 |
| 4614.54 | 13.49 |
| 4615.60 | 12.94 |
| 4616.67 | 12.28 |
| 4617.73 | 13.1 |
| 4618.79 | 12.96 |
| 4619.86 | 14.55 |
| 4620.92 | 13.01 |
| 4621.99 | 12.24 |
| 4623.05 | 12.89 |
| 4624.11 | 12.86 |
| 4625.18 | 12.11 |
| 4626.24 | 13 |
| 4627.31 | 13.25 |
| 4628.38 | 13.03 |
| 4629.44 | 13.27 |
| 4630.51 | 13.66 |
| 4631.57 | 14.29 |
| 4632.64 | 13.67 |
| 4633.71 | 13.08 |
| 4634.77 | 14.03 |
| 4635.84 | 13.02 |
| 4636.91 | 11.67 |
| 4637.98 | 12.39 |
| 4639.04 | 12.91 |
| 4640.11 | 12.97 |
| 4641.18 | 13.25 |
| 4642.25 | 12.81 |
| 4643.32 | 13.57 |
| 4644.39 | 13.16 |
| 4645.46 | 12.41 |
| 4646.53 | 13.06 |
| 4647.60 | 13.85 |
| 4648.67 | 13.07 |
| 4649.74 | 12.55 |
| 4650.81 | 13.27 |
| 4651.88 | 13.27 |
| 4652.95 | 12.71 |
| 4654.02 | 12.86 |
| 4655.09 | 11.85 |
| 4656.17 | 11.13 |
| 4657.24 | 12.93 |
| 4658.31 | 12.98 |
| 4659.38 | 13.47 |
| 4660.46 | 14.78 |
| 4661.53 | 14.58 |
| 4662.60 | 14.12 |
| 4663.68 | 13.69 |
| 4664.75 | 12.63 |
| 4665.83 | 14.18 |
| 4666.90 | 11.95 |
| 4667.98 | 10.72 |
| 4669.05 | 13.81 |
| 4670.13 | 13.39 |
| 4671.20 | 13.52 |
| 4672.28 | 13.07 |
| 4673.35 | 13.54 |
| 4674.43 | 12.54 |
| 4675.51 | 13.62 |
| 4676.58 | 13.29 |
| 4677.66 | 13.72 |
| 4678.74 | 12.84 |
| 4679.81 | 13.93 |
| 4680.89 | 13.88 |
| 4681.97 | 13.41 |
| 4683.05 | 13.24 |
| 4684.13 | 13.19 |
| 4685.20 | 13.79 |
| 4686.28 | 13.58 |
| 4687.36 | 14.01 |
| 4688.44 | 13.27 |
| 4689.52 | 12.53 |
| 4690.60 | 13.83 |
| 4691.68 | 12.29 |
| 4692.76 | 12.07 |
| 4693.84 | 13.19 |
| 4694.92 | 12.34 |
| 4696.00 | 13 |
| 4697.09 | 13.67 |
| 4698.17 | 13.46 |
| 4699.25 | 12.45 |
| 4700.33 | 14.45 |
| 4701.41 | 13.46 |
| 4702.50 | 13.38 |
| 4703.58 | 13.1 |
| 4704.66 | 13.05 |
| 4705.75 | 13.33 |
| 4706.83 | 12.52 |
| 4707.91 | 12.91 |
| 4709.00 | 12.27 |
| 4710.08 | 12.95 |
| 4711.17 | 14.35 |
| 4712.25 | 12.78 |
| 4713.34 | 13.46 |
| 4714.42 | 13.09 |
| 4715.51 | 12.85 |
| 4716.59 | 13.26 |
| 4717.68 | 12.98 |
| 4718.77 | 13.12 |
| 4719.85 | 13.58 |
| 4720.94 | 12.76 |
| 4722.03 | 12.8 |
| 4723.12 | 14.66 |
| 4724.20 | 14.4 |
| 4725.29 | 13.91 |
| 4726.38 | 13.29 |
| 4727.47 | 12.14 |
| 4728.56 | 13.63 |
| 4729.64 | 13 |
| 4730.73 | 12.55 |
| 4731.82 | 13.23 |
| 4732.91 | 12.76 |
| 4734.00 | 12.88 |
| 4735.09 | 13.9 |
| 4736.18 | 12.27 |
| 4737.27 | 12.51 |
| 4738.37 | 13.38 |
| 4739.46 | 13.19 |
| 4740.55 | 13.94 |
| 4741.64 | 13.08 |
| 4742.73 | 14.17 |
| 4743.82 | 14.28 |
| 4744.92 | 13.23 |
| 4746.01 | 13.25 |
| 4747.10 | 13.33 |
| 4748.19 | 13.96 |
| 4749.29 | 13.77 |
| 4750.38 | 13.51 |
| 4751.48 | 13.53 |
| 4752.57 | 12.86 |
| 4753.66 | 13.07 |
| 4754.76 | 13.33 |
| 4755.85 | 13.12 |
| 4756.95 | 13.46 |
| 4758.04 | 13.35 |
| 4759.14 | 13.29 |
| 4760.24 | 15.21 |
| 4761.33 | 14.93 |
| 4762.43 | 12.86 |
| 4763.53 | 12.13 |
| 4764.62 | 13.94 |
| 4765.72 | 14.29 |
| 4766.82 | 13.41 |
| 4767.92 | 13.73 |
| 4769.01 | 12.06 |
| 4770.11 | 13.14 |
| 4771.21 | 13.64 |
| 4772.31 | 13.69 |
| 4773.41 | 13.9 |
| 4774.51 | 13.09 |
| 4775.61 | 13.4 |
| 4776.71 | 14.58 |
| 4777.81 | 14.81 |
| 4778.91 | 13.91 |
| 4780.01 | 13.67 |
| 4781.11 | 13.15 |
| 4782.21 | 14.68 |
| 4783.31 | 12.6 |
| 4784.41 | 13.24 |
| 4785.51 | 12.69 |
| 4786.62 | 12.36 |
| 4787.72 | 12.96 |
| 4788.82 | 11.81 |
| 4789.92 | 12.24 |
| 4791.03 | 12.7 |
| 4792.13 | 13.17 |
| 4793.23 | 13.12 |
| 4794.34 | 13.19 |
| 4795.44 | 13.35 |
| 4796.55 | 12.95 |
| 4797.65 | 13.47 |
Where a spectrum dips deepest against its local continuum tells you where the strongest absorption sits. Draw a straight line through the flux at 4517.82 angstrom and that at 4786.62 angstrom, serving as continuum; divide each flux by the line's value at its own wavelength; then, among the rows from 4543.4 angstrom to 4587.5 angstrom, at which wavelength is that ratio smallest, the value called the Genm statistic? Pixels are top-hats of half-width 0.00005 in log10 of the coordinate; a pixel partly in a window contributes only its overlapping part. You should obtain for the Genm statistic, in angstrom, 4555.42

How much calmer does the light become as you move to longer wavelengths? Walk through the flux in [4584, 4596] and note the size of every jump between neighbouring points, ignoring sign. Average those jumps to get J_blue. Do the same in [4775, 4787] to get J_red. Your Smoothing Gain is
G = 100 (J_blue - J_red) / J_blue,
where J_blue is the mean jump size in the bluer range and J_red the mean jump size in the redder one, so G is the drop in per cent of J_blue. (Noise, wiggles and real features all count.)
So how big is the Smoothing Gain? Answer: -40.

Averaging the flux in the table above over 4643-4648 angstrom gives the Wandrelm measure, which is 13.2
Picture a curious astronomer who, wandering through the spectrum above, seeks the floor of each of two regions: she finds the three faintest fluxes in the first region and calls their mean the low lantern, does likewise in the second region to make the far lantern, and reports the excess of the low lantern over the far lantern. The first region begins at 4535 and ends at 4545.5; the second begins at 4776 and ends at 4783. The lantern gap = -1.6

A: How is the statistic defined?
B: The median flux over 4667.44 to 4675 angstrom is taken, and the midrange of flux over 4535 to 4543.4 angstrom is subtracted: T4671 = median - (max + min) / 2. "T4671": 0.62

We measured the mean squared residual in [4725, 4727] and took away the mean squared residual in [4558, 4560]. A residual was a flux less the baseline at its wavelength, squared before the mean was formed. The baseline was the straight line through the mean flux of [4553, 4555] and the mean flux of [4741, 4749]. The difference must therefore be -0.39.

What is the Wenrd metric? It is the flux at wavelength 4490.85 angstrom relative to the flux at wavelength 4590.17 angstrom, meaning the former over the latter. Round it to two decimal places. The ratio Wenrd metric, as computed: 0.93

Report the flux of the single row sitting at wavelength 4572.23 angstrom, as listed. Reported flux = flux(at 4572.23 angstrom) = 13.78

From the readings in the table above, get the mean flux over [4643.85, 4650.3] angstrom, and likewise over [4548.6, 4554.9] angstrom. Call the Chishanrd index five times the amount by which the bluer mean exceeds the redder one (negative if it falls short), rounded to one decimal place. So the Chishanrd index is 0.3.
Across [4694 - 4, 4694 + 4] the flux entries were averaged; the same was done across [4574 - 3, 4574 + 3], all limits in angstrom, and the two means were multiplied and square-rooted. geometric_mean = 13.3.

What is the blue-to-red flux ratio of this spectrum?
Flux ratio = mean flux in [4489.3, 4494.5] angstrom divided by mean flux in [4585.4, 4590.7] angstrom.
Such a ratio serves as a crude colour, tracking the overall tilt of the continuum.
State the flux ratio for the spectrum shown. 0.96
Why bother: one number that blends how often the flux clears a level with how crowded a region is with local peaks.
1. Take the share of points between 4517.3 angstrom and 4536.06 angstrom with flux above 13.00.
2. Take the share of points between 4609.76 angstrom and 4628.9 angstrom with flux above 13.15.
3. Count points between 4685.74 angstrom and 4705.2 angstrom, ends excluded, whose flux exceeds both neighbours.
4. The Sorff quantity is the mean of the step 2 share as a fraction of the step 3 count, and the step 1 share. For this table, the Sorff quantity 0.19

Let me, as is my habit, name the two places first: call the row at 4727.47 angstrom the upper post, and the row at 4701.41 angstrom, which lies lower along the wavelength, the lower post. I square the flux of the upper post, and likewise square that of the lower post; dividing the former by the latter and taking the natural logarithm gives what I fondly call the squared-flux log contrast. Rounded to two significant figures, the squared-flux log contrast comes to -0.21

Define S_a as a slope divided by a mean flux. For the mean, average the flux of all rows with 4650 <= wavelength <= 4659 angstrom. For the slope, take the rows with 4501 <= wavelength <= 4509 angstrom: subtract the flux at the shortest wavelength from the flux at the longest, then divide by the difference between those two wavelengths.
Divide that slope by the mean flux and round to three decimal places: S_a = -0.016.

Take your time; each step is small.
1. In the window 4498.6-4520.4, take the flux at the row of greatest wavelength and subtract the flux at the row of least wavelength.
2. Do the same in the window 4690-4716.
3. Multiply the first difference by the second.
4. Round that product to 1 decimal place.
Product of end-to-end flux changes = 0.4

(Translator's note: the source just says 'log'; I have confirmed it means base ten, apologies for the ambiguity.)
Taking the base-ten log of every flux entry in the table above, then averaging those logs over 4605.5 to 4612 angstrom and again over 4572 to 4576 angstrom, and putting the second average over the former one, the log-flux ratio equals 1.01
